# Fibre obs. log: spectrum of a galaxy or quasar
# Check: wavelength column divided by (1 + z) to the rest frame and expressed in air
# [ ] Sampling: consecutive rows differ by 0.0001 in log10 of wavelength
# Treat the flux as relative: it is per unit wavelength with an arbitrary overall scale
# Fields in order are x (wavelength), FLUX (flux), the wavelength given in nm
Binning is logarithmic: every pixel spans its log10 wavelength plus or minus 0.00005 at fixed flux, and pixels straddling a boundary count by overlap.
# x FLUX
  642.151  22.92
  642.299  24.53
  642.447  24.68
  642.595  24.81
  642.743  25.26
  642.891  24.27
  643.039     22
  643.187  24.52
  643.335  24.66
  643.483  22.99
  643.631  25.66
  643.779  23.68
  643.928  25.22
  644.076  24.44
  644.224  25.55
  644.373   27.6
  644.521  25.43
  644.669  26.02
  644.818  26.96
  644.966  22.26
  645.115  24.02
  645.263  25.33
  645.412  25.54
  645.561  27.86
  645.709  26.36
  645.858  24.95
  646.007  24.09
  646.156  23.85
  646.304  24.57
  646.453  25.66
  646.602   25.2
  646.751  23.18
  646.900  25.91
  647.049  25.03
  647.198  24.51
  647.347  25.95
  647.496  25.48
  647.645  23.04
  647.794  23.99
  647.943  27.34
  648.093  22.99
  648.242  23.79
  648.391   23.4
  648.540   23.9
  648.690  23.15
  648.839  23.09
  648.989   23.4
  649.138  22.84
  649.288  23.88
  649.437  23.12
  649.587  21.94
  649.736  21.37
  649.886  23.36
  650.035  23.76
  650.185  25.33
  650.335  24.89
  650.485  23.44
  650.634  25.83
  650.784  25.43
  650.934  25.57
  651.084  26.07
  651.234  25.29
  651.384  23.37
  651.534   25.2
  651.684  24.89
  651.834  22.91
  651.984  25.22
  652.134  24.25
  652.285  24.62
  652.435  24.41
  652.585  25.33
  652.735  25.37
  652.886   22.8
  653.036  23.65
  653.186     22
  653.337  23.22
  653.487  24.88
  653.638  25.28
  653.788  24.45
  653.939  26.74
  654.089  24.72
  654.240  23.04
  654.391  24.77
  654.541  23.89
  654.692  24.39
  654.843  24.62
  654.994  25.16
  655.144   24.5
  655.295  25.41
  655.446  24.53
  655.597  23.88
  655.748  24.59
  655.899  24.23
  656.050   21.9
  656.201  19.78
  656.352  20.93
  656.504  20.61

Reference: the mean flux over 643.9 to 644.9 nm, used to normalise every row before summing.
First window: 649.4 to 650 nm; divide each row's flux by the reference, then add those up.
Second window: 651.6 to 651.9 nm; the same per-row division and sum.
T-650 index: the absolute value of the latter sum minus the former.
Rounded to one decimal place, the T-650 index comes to 1.6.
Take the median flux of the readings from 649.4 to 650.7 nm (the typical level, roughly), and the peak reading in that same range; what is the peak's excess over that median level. 2.4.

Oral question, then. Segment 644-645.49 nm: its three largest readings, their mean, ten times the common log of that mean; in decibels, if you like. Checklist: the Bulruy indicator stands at 14.3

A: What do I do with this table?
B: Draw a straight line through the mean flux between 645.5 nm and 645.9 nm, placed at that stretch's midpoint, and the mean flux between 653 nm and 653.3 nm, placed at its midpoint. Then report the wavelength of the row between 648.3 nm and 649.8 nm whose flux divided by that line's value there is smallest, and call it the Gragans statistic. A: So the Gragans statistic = 649.736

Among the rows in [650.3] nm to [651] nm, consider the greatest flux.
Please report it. 25.83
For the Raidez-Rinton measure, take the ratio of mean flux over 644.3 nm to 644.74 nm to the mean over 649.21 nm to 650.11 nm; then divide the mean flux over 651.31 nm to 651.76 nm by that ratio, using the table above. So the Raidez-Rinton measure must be 21.3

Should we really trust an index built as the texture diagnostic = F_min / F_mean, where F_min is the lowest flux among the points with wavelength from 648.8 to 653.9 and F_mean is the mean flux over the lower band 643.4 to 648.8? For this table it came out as 0.860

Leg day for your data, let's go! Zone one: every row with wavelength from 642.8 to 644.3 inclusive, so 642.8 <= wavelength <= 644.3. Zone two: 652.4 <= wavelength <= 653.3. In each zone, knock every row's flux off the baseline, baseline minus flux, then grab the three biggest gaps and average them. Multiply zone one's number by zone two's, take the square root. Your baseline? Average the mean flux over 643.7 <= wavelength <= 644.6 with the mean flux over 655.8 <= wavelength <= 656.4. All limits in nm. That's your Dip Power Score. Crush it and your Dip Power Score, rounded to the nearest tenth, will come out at 0.7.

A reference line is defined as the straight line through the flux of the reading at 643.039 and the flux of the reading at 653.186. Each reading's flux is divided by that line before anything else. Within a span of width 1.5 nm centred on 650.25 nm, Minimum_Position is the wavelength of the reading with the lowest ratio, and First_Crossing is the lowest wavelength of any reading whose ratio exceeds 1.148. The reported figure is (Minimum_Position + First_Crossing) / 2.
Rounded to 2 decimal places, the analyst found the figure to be 649.96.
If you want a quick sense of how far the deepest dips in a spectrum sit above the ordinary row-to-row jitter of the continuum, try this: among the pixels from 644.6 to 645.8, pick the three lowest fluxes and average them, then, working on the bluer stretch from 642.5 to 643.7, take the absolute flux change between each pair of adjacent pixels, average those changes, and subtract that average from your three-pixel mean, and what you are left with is 22.3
